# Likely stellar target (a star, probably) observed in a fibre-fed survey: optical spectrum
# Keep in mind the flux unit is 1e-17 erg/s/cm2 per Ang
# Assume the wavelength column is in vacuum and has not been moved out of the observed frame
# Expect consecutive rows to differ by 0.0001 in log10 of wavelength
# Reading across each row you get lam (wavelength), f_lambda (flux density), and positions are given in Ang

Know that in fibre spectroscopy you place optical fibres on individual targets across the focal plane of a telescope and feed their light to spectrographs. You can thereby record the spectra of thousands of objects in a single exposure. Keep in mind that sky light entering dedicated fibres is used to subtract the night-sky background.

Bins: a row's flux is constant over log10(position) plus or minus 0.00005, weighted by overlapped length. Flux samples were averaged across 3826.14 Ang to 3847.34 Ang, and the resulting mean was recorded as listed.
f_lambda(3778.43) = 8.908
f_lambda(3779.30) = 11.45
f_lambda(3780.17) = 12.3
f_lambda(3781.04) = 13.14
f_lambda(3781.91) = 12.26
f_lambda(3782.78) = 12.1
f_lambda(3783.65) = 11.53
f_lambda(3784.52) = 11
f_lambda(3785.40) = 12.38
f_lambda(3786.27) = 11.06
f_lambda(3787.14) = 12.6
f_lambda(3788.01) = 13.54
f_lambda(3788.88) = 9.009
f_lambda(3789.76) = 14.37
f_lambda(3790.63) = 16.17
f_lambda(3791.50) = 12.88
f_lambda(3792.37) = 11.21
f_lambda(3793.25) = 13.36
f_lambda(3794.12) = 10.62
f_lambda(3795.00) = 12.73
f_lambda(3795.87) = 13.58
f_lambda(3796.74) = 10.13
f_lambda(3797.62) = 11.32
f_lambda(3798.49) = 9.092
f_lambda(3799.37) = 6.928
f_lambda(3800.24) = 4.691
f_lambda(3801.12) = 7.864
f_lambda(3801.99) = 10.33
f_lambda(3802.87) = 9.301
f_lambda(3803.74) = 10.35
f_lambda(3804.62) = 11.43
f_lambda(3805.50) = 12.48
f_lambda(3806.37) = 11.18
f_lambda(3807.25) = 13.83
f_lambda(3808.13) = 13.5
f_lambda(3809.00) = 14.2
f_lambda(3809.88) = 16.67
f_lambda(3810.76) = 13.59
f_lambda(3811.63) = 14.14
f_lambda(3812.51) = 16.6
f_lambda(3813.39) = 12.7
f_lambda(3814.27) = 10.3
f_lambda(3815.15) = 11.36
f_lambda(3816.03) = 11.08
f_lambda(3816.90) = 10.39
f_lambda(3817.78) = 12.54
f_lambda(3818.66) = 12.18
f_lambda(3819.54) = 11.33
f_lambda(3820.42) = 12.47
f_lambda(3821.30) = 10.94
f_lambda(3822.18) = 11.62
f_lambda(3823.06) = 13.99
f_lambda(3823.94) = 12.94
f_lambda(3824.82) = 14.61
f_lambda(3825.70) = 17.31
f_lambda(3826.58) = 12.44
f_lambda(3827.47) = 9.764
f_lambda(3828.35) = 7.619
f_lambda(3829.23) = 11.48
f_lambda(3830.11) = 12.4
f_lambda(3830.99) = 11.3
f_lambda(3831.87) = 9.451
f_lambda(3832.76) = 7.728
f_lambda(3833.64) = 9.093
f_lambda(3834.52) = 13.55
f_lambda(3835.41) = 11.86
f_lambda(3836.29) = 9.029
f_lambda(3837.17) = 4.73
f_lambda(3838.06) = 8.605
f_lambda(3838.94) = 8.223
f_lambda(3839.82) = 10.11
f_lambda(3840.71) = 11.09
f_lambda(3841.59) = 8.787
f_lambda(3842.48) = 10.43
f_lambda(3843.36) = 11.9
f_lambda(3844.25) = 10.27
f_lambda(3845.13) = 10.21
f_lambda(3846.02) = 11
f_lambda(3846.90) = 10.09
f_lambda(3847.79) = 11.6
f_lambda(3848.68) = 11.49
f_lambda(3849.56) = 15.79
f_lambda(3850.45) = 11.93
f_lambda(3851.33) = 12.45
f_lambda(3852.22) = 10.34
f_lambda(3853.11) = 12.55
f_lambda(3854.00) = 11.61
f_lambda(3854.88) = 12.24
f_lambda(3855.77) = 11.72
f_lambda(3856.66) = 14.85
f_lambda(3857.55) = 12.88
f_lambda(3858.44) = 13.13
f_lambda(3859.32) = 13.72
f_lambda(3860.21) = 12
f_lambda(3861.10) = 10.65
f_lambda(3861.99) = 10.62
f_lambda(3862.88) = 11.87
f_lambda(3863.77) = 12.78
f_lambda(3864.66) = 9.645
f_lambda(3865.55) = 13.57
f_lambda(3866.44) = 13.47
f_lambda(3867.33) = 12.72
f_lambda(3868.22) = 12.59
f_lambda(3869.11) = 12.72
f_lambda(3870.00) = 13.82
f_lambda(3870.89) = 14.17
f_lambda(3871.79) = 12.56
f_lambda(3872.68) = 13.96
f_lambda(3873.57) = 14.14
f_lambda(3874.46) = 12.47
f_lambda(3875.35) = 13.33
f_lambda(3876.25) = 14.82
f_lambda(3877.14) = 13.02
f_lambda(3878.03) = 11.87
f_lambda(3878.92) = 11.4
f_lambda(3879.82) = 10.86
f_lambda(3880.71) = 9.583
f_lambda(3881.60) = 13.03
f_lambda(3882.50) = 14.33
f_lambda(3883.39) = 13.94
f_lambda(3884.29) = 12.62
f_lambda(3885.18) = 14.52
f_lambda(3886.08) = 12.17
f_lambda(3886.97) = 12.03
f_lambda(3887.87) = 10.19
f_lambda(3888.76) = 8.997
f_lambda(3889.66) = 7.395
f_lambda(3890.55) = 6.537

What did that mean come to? 10.0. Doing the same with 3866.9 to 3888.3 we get 12.8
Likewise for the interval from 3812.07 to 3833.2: 11.9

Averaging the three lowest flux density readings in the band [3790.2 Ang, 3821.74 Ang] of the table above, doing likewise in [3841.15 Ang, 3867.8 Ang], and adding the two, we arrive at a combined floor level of 16.0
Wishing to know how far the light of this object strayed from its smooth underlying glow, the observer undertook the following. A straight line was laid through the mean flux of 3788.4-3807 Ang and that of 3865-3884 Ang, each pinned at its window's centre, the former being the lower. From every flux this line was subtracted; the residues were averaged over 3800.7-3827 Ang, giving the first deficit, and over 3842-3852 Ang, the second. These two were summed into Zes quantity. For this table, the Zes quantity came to 0.4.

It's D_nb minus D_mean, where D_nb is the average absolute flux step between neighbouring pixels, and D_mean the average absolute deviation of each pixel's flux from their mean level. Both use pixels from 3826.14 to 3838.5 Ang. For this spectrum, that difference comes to 0.6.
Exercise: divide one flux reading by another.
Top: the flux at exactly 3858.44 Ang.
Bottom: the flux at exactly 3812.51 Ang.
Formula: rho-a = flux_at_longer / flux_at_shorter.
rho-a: 0.79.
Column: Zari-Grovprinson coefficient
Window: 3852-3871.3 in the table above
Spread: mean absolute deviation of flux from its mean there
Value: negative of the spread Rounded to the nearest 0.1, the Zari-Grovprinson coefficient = -1.0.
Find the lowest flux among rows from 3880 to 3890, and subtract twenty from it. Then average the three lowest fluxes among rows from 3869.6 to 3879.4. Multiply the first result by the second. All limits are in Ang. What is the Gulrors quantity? -150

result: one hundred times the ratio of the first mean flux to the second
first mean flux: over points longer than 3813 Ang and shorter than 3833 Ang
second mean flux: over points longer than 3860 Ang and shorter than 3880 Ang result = 93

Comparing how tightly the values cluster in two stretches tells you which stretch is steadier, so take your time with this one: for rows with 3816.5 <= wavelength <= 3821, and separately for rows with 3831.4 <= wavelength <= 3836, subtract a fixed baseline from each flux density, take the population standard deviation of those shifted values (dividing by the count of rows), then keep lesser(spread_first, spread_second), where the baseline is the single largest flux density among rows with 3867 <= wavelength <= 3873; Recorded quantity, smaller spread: 0.82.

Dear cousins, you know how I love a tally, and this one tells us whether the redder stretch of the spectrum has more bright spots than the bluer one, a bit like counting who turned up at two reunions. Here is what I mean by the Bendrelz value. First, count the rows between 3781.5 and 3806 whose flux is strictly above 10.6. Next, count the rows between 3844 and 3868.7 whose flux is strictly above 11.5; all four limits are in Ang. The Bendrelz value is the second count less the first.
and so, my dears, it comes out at 0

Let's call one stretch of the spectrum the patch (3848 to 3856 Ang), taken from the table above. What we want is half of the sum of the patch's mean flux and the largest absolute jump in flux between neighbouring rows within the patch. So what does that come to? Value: 8.3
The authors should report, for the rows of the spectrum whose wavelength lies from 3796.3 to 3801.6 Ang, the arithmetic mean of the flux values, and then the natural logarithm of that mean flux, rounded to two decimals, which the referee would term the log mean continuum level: 2.12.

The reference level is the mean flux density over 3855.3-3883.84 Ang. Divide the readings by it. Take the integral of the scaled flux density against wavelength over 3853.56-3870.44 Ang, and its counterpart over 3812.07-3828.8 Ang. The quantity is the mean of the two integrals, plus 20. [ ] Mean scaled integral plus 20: 36.3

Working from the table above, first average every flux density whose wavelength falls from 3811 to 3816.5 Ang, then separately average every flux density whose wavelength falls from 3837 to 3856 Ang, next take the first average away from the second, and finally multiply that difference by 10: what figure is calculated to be -19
